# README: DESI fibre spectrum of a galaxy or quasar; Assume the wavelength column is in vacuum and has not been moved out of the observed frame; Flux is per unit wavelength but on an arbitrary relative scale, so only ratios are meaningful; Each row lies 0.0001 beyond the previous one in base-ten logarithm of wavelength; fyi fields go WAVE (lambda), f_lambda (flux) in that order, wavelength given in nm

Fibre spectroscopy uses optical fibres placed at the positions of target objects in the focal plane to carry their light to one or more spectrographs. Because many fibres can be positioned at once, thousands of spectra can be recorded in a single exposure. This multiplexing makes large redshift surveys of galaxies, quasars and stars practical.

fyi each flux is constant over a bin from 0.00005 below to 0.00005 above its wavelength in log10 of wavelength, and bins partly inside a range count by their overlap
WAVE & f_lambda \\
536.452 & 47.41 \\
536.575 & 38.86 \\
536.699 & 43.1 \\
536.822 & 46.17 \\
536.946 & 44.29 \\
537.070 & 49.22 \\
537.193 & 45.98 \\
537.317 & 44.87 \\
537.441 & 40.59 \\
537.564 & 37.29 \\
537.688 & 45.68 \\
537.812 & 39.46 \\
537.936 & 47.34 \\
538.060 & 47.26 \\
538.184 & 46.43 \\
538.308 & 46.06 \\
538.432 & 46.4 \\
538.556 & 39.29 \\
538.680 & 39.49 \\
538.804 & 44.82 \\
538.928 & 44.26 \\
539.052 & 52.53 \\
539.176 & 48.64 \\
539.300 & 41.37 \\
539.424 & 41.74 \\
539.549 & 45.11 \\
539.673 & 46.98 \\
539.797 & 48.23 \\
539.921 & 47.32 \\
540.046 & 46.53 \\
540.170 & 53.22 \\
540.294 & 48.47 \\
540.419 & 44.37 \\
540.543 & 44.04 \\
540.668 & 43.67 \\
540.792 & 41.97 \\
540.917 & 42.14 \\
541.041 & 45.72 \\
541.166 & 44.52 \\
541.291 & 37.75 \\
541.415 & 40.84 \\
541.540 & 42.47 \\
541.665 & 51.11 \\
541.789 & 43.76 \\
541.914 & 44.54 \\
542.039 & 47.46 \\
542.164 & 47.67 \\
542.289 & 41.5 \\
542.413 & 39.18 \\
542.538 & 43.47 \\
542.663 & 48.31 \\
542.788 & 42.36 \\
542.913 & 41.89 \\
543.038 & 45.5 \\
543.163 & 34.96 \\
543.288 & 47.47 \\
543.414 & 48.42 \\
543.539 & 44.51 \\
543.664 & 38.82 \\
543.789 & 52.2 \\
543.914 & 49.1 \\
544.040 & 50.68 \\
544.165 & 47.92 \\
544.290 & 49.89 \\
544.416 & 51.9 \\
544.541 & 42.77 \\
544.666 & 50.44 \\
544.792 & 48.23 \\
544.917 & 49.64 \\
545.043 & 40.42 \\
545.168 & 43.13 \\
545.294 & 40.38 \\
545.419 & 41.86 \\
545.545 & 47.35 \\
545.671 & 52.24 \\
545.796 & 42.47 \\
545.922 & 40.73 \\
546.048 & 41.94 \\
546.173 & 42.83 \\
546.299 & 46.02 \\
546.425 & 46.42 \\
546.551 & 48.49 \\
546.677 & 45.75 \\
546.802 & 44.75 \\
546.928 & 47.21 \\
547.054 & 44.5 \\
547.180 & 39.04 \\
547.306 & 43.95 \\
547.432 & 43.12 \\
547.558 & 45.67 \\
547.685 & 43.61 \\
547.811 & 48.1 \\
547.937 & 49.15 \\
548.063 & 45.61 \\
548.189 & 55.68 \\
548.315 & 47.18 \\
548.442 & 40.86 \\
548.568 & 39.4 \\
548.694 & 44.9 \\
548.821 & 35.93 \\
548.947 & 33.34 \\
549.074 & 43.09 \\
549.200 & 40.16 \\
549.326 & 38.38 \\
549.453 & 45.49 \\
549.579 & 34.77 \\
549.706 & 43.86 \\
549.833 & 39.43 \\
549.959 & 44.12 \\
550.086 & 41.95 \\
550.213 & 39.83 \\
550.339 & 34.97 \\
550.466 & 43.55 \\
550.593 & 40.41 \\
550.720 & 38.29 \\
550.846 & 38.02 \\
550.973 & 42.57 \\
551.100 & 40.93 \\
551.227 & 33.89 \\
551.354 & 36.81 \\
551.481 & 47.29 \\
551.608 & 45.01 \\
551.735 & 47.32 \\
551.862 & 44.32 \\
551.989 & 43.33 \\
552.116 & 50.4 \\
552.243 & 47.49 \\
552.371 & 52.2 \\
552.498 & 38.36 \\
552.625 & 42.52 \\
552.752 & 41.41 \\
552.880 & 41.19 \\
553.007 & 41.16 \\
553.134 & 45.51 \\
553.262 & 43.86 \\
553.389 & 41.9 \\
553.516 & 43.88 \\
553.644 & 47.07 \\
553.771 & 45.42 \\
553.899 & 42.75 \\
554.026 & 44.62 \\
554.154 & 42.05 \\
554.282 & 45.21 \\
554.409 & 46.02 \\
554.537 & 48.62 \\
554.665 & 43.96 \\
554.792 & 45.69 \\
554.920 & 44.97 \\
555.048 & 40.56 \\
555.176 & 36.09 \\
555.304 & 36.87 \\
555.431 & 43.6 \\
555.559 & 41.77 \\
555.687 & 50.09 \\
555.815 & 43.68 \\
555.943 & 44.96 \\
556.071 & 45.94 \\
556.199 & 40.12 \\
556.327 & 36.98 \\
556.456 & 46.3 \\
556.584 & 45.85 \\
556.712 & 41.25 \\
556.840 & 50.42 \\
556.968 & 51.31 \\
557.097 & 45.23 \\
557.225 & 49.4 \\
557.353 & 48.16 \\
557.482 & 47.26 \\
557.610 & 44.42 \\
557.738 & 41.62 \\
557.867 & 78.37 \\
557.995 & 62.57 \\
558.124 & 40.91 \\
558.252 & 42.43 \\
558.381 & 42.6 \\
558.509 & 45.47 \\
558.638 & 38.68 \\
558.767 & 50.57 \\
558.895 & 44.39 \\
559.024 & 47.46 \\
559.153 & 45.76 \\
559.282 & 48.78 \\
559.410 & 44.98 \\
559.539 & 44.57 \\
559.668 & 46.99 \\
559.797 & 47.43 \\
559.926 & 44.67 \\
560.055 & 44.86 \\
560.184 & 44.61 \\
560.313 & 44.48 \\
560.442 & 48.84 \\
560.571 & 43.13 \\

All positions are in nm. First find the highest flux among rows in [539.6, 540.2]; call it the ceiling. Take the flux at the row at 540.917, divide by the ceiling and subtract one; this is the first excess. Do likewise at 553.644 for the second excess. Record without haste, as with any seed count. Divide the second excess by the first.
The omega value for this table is 0.6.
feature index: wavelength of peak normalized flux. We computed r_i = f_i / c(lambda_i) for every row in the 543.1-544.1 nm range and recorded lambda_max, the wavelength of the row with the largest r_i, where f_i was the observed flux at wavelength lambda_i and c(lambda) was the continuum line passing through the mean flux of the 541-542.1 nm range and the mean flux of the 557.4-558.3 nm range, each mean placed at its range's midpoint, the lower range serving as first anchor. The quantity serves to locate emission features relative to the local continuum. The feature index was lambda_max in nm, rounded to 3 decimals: 543.789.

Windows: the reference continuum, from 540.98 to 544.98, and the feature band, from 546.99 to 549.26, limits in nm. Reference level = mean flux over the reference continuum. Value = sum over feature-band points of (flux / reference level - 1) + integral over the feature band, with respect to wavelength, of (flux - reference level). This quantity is -5.2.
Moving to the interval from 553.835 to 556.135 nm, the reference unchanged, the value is -4.6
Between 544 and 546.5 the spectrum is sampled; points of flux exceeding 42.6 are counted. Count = 14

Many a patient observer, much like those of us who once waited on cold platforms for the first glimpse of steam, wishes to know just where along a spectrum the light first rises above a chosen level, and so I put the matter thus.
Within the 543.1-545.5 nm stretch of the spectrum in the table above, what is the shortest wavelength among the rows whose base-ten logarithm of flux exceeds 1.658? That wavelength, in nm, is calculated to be 543.288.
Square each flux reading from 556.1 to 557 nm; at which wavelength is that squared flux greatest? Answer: 556.968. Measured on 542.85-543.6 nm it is 543.414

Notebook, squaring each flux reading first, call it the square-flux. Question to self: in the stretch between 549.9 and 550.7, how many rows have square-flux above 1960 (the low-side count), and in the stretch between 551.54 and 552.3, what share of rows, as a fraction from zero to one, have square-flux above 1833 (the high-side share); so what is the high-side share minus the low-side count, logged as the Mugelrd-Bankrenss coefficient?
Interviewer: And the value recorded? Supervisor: 1.0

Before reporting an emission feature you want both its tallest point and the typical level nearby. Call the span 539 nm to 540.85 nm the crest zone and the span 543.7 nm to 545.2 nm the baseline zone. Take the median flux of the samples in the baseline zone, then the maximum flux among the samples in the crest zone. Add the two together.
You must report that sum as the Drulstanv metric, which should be 103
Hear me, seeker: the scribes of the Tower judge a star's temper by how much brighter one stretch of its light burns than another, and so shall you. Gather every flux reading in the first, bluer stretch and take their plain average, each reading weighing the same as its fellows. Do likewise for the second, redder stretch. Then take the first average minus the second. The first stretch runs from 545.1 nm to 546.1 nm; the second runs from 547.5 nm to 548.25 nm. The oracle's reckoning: -4.2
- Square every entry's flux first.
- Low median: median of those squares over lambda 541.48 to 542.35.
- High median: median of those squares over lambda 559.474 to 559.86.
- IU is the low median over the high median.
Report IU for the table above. 0.90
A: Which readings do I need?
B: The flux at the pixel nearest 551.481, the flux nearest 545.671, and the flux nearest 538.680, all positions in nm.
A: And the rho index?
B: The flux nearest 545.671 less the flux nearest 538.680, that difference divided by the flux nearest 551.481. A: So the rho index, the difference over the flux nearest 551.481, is 0.27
